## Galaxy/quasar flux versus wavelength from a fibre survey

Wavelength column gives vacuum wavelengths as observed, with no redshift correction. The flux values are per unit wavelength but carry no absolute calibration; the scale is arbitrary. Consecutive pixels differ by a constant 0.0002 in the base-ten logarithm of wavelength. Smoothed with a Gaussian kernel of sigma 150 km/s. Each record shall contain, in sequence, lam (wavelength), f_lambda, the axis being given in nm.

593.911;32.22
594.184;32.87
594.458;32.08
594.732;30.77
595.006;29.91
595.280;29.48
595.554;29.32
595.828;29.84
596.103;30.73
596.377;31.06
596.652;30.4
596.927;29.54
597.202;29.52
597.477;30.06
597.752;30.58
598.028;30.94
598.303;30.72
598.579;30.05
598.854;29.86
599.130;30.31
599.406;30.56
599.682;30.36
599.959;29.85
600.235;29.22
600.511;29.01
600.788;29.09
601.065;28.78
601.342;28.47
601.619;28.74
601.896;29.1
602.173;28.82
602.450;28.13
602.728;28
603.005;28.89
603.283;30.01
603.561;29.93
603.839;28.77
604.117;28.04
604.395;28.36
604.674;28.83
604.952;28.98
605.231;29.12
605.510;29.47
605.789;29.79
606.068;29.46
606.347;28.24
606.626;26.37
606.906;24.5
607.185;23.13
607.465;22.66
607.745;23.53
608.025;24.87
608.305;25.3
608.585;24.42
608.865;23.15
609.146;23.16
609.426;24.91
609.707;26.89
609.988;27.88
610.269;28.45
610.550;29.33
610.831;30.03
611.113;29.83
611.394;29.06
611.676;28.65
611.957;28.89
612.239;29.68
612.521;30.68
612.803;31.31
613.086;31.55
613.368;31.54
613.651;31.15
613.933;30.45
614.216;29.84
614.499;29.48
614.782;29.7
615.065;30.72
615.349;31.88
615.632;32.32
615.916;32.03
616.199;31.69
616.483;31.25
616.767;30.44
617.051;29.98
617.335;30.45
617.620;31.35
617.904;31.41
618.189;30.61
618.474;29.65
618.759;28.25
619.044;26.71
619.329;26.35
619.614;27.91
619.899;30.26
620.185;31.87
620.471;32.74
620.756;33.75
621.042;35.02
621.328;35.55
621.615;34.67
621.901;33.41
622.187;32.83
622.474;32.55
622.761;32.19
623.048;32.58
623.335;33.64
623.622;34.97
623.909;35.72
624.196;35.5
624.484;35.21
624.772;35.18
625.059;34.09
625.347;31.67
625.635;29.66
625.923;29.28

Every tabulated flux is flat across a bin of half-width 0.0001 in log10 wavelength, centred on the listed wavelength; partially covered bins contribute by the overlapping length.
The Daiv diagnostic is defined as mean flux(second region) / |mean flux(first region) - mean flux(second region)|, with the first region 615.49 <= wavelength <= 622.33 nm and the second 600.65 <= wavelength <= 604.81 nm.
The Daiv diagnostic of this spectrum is 11.6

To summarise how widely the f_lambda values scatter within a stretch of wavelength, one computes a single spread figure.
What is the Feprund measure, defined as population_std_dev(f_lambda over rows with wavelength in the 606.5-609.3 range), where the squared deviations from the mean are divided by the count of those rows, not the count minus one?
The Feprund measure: 1.1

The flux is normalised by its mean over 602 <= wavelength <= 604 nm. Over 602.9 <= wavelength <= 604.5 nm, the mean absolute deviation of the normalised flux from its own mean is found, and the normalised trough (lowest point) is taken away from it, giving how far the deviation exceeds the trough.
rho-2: -0.95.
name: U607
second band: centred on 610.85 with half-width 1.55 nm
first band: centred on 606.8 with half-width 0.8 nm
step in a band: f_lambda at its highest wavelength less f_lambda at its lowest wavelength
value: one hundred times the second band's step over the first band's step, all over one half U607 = -140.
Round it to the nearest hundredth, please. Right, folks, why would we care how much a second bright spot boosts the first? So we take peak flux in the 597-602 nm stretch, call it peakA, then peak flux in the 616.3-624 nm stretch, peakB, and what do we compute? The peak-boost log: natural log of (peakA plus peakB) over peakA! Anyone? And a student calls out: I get 0.77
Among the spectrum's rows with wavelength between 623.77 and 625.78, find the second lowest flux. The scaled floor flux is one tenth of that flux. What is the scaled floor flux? 3.17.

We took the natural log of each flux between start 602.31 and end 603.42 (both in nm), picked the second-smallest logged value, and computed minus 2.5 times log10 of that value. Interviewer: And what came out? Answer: -1.31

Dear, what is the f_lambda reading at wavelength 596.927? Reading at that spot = 29.54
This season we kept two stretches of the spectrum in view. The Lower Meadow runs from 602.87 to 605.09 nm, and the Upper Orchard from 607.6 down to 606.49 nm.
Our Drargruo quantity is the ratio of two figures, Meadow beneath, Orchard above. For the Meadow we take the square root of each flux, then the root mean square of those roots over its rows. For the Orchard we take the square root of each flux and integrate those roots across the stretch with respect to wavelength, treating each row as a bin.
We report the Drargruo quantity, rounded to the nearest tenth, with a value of 1.0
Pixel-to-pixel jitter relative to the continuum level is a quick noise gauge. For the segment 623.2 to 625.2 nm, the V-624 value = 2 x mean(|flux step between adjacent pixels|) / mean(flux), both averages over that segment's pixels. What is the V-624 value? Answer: 0.0354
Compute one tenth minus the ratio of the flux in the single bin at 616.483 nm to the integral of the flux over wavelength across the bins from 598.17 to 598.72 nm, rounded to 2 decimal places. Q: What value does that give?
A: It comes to -1.77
